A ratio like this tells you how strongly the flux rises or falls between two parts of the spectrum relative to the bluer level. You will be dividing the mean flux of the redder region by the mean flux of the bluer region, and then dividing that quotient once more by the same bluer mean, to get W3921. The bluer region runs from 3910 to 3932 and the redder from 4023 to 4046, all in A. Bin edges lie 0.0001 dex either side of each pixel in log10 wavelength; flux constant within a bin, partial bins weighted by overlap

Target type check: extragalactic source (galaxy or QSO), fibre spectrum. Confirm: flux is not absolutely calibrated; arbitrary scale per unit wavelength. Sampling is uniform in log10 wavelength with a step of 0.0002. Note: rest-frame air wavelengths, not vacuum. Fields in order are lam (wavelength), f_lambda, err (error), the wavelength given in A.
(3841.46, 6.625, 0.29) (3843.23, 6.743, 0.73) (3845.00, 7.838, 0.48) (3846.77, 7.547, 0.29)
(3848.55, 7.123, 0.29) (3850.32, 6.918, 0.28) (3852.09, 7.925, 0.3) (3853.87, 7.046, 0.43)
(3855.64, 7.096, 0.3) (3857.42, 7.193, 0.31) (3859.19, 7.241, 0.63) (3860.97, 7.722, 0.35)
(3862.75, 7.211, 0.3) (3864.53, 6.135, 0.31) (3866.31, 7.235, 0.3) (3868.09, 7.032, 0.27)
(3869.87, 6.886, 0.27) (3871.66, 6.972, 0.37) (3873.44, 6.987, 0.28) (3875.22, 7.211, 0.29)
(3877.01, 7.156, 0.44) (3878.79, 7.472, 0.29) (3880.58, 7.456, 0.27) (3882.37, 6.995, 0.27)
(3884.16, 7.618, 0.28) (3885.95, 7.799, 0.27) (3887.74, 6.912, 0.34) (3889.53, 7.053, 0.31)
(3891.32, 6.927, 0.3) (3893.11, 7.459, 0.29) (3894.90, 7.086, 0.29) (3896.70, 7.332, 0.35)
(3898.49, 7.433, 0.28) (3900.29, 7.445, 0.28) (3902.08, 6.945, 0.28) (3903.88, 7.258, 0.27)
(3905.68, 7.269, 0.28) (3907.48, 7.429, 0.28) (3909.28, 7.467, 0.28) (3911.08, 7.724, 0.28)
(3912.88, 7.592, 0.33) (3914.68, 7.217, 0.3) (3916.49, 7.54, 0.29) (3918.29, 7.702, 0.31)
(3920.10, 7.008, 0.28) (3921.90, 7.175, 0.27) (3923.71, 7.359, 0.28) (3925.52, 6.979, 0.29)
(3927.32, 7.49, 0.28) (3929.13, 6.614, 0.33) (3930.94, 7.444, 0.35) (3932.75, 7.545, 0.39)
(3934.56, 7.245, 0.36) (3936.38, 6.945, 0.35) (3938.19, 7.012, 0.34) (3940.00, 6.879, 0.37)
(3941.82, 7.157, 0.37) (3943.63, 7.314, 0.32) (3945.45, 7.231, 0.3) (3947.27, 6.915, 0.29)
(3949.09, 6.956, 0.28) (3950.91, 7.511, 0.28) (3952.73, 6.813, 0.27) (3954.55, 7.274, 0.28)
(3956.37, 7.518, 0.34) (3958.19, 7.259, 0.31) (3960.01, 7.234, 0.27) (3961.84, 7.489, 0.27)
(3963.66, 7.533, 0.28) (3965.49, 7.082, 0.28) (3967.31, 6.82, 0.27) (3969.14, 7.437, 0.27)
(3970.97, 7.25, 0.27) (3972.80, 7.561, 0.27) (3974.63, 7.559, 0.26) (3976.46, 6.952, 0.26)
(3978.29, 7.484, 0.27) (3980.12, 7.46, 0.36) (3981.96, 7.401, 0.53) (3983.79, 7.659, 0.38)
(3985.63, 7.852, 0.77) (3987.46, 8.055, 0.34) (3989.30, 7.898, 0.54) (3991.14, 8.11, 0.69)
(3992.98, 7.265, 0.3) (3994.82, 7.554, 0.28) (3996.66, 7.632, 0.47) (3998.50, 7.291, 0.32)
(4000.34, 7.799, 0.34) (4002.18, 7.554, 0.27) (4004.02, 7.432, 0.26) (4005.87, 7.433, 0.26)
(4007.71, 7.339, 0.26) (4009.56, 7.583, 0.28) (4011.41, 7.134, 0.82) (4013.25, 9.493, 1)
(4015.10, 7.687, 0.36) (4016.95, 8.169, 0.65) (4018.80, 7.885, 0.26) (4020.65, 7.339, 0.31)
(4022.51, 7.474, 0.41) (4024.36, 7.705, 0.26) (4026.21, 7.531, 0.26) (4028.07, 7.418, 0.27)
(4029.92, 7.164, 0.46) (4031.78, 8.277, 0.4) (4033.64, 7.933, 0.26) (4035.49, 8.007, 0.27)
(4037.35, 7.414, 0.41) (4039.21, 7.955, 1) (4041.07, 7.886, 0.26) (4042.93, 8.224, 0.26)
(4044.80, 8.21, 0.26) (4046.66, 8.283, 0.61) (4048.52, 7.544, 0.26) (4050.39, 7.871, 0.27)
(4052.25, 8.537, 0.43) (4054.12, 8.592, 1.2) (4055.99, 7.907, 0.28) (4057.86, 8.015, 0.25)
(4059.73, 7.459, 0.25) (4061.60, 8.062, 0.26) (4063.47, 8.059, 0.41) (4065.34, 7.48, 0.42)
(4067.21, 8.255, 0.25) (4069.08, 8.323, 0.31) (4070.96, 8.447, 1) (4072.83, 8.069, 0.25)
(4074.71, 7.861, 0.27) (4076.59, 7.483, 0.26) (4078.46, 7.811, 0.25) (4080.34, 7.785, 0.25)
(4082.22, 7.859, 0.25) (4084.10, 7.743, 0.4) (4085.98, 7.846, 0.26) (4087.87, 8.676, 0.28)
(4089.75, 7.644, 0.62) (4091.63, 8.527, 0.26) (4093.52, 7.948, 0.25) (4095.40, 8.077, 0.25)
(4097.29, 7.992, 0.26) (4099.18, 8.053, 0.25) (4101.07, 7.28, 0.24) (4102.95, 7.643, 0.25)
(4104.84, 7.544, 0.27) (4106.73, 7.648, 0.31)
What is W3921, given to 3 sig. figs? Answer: 0.146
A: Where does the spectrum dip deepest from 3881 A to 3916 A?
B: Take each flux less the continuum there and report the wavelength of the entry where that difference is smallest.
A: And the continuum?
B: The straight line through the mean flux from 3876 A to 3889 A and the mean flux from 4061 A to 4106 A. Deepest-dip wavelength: 3902.08 A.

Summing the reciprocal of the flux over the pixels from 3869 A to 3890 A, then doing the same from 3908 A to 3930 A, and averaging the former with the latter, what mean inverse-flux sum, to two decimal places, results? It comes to 1.65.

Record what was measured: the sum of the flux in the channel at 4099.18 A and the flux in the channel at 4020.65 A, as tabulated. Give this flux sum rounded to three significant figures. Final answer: 15.4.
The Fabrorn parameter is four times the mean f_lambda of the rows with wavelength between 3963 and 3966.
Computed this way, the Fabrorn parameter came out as 29.2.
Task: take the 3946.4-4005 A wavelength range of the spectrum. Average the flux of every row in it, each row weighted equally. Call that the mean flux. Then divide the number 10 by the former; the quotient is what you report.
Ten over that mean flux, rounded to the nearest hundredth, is 1.35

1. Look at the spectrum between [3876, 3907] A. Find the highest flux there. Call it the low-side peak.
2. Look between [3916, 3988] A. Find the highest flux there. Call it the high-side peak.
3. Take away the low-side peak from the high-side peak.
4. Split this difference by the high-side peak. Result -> 0.03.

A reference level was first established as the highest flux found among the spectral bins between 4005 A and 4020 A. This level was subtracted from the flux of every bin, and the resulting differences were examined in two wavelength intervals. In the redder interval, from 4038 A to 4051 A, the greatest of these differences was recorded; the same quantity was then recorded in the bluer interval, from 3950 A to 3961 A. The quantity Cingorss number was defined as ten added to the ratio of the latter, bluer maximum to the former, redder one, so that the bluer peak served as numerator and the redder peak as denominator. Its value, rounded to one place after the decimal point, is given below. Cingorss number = 11.6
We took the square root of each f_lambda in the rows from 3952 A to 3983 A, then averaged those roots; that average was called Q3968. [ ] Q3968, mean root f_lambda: 2.70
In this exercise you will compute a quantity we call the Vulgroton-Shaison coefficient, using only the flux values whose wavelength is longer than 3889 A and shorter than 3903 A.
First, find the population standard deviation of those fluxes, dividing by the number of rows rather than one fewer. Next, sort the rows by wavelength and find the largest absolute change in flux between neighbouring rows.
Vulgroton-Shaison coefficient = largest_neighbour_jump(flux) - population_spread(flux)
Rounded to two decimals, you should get 0.32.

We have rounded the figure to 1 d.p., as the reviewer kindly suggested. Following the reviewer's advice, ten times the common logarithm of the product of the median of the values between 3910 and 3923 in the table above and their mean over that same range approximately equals 17.5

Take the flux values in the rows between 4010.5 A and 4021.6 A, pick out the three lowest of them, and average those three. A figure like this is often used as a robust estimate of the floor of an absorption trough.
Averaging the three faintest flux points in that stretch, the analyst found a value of 7.39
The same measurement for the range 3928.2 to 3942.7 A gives 6.81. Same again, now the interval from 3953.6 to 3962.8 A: 7.26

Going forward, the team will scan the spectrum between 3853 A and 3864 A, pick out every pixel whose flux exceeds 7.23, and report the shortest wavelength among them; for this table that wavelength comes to 3859.19 A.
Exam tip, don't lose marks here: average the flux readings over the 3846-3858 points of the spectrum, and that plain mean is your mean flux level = 7.26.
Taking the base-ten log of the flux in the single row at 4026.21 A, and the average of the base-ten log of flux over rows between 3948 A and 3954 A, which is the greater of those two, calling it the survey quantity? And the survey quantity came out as 0.877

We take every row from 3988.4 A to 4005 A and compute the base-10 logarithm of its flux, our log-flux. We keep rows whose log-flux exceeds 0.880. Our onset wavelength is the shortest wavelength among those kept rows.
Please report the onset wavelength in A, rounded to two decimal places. 3989.30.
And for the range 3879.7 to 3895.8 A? 3884.16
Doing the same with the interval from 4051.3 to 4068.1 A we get 4052.25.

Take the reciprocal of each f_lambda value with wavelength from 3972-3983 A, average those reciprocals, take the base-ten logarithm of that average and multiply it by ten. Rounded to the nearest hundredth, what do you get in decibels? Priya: -8.69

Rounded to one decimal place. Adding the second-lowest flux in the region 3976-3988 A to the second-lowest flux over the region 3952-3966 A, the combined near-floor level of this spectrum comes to 14.5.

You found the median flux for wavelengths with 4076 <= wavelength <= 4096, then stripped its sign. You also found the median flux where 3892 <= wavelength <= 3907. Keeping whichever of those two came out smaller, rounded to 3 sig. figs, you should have 7.30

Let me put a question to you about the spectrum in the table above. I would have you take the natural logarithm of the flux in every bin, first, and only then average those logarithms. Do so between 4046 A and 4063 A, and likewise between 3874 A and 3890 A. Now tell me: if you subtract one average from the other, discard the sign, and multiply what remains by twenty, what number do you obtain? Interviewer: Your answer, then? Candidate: 1.9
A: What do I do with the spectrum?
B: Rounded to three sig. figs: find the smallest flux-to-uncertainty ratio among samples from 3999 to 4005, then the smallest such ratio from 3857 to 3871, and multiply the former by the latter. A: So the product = 264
